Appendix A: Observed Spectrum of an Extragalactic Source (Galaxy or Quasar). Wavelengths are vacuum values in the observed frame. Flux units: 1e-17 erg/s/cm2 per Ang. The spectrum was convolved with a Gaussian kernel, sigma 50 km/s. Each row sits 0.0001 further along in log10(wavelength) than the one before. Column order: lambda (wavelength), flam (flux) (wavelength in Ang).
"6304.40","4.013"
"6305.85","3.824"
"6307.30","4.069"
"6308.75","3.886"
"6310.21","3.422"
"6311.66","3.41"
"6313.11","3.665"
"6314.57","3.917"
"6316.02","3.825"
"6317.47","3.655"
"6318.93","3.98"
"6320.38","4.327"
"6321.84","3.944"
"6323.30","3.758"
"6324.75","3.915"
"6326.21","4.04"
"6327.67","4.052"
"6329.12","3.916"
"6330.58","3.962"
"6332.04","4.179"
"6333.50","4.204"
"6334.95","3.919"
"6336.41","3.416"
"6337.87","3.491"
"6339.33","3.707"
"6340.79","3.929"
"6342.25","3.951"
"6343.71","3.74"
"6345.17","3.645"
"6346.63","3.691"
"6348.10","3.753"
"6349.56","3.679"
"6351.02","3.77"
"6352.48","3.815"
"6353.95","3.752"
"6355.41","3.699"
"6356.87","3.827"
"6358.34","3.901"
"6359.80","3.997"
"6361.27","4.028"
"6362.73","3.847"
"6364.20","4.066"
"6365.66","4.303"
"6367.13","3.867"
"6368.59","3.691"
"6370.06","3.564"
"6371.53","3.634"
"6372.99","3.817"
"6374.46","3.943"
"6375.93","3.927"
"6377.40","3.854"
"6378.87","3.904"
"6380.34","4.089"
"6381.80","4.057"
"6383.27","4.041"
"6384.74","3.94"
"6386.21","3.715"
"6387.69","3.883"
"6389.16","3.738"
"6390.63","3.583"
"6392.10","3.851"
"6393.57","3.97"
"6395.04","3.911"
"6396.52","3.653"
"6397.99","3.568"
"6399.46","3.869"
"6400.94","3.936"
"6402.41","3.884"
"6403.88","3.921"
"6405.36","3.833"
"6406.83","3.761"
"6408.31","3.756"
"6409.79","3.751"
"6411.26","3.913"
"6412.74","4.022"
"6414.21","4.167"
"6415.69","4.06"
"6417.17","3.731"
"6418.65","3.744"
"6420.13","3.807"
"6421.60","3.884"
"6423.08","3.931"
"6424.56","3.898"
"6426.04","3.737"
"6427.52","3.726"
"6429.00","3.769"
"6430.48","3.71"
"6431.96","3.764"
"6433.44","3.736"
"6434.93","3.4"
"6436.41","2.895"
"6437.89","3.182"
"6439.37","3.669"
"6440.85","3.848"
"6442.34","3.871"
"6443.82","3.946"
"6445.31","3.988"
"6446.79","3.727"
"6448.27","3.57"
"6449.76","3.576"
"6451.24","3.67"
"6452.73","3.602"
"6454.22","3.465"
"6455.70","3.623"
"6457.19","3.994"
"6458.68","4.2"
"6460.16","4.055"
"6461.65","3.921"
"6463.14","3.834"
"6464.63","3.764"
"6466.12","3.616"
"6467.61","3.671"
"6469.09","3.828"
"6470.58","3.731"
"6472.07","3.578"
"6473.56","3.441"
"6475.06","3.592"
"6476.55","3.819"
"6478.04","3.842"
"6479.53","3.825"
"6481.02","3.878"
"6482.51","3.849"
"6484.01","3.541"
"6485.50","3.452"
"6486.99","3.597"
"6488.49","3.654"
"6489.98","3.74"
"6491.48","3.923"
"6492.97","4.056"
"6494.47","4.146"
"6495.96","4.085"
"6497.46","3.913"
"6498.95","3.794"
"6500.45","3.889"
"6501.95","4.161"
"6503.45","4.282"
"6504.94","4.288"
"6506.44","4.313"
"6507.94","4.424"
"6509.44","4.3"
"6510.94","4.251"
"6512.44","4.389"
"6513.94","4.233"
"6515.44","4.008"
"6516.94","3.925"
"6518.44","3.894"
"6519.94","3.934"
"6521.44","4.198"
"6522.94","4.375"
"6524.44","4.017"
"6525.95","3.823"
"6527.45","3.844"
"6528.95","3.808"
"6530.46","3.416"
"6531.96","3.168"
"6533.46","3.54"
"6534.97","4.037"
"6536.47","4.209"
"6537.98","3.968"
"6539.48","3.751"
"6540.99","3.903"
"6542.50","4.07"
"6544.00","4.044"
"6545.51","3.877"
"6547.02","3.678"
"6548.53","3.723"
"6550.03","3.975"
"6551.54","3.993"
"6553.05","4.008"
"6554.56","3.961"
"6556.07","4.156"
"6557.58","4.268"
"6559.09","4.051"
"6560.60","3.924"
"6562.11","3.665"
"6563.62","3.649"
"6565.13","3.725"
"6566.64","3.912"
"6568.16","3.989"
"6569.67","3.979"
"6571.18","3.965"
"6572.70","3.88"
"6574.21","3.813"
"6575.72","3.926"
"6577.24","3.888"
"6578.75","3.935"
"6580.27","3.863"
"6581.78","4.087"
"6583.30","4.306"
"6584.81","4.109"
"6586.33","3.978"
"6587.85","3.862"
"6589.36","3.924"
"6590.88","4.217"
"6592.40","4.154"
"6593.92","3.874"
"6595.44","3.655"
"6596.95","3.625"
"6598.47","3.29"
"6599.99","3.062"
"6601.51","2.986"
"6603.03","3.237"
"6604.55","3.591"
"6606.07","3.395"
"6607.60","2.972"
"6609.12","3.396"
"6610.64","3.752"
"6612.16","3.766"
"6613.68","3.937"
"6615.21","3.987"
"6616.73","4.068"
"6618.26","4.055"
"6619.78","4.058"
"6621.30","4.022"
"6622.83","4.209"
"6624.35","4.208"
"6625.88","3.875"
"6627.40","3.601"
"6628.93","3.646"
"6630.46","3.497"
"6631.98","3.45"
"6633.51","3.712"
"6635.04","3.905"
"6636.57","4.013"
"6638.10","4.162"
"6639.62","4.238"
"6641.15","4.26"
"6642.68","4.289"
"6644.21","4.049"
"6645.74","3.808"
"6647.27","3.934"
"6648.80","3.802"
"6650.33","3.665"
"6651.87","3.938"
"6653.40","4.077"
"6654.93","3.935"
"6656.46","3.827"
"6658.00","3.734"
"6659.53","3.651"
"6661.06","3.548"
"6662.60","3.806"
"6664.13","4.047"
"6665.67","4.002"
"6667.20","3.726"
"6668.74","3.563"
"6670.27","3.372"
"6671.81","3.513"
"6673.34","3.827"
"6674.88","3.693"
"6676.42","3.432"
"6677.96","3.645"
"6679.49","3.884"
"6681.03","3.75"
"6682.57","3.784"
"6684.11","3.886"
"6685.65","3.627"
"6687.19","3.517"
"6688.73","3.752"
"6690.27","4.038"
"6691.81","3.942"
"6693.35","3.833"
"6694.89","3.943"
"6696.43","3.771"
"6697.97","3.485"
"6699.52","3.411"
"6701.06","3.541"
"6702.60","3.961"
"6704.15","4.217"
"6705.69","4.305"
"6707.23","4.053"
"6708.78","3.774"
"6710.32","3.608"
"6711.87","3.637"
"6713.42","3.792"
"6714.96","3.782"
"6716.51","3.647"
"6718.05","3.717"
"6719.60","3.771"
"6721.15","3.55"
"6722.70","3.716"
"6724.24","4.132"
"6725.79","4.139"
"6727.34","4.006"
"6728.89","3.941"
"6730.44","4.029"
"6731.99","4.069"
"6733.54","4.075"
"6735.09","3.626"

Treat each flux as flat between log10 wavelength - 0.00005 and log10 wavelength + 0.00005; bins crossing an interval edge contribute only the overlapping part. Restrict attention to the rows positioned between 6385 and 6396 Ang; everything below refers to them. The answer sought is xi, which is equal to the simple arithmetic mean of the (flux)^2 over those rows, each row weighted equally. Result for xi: 14.5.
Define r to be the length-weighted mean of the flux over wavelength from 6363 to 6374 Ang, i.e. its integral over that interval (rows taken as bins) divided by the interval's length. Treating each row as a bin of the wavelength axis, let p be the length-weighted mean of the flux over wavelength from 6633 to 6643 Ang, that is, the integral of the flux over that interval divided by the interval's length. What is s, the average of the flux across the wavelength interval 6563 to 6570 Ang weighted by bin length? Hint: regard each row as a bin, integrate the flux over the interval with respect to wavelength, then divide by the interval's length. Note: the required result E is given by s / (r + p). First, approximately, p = 4.1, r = 3.85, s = 3.85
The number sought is 0.485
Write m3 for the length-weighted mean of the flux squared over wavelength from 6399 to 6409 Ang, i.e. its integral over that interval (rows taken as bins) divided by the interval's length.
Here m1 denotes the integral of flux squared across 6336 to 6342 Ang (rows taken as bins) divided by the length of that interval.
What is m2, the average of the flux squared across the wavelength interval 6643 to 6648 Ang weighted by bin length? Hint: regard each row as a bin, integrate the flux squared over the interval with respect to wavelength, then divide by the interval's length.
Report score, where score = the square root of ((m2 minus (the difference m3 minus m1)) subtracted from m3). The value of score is 0.6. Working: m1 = 13.5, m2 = 16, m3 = 14.8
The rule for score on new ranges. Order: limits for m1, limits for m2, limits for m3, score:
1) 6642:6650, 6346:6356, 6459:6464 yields 1.3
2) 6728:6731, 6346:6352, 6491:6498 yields 1.7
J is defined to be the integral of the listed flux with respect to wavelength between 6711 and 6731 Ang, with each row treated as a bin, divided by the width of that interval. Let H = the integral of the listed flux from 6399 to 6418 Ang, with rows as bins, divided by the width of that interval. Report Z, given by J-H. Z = -0.06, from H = 3.89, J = 3.83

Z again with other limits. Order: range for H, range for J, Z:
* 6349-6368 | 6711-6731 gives -0.06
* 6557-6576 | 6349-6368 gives -0.01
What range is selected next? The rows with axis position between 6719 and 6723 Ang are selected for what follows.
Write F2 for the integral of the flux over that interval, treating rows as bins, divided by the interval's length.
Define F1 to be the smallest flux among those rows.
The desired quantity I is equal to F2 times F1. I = 13.0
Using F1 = 3.55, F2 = 3.7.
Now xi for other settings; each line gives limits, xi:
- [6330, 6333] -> 16.6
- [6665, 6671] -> 13.5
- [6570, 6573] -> 15.4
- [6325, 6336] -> 16.3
